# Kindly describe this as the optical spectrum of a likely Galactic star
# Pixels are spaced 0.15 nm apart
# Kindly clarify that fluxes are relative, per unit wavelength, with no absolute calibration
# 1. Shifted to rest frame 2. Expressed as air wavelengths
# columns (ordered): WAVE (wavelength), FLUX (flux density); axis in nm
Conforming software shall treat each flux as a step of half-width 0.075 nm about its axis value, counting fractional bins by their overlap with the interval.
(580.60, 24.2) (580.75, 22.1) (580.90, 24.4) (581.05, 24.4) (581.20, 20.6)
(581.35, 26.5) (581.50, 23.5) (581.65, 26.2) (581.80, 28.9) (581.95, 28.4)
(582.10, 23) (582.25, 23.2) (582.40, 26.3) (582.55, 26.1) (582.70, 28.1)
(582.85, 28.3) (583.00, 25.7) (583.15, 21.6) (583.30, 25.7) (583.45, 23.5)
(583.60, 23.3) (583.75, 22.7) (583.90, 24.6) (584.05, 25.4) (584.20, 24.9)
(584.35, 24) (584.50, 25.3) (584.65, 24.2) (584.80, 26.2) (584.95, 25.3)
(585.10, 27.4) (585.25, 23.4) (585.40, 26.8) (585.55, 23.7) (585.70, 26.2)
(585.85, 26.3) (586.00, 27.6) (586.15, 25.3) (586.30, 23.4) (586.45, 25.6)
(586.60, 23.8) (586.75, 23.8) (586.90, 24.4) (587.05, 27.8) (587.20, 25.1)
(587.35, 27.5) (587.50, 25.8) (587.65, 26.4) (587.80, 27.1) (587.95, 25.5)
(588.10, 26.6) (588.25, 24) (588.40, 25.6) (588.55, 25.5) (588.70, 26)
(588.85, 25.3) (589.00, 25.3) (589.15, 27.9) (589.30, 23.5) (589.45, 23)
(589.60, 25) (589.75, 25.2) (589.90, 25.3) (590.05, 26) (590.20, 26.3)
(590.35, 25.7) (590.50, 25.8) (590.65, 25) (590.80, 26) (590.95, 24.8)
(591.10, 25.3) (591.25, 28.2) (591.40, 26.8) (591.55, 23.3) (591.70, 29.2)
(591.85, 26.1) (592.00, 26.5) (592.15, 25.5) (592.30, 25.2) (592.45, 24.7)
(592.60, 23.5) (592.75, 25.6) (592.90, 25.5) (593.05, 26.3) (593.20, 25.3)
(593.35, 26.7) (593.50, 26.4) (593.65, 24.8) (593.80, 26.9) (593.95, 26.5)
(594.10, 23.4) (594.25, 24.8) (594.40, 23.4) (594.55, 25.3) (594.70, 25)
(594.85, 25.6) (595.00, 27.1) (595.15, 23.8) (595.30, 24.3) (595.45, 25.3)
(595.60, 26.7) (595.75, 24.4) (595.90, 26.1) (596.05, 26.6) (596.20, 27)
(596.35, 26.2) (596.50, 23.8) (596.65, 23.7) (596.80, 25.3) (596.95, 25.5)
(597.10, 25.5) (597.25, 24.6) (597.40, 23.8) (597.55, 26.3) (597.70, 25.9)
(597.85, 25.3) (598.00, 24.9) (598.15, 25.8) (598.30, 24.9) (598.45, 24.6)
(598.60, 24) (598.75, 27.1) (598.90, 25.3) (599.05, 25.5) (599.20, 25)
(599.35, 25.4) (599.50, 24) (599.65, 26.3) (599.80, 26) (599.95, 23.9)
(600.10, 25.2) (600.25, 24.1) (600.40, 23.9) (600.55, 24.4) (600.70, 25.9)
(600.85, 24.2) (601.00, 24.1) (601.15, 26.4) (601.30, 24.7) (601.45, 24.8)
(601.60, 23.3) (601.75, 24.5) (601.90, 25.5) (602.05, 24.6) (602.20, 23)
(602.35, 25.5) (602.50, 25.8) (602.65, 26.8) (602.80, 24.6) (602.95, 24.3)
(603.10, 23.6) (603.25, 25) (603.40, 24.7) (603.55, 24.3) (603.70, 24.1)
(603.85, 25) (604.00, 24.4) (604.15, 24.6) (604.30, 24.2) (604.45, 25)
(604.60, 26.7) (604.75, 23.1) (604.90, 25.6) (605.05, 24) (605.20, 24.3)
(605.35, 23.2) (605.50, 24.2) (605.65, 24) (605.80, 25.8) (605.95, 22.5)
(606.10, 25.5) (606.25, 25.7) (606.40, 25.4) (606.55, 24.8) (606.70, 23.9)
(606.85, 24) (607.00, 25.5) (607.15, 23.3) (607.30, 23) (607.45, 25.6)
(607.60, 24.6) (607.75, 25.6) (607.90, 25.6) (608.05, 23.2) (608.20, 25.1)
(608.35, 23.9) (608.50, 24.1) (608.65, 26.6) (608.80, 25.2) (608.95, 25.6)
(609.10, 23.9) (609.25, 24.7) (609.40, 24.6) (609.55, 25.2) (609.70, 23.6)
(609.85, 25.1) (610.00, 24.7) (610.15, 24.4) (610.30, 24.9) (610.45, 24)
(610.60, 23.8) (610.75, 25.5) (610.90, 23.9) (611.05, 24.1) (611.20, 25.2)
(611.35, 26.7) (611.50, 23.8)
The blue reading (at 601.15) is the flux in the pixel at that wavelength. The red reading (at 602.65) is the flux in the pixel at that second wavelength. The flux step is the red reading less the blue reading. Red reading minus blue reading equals 0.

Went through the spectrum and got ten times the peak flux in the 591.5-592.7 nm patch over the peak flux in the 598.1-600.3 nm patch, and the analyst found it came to 10.8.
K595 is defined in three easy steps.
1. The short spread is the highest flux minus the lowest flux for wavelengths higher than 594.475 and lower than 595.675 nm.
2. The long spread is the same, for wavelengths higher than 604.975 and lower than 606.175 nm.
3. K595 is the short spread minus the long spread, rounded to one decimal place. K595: 0.0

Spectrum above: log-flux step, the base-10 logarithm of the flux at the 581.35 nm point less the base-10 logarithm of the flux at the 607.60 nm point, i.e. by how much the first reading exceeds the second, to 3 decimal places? 0.032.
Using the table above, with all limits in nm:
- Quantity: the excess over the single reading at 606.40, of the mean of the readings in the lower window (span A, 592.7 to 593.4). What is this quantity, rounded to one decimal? 0.5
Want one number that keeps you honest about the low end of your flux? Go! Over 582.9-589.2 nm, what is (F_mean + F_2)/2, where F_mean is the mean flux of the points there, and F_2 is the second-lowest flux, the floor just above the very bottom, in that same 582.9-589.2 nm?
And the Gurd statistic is 24.0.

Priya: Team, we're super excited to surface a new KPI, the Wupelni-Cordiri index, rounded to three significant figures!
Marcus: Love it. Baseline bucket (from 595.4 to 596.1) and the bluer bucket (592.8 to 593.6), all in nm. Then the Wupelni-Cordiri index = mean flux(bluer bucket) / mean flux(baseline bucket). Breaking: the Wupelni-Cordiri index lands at 1.01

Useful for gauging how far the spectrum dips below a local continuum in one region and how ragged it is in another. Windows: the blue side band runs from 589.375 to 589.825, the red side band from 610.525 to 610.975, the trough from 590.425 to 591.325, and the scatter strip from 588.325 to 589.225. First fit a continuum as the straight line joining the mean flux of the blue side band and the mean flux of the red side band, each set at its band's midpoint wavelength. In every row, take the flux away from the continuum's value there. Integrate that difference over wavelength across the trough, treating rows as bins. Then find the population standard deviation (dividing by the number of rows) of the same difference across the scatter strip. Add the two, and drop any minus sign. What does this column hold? 0.39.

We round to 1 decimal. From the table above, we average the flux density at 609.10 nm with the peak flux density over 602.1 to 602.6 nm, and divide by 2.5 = 9.9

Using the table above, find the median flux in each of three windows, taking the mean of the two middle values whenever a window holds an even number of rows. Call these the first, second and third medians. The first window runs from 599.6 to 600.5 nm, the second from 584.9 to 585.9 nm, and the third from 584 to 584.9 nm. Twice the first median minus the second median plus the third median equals 48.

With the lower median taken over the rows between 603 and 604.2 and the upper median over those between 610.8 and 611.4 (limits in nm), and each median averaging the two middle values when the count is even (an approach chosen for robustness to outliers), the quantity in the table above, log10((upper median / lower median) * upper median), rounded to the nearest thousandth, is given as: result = 1.394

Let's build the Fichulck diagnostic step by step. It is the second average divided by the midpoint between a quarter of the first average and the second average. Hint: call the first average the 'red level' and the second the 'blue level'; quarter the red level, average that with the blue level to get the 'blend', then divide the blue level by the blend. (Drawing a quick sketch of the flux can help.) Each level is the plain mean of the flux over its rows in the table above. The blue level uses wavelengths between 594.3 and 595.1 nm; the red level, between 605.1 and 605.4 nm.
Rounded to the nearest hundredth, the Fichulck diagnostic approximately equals 1.62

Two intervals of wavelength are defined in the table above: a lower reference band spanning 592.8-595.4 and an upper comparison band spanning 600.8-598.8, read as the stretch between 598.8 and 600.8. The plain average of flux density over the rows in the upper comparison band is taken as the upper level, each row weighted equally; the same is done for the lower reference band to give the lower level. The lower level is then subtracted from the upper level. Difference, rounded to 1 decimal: -0.4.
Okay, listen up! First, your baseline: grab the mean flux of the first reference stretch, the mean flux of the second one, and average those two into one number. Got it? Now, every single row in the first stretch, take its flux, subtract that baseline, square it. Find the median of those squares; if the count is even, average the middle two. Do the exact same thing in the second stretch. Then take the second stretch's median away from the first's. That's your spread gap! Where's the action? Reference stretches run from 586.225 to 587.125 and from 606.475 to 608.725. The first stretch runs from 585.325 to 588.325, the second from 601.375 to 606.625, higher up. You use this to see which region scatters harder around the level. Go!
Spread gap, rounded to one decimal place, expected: 1.0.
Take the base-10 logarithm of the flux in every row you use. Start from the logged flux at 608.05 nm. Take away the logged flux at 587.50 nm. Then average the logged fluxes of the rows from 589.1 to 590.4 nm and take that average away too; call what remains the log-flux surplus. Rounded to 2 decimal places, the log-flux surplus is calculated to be -1.45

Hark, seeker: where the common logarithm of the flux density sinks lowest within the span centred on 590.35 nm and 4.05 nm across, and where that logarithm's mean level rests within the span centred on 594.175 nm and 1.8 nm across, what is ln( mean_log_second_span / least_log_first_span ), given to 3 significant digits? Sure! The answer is 0.0319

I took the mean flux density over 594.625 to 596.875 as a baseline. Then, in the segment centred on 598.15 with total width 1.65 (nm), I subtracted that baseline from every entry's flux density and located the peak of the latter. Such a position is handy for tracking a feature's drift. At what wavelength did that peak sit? 598.75 nm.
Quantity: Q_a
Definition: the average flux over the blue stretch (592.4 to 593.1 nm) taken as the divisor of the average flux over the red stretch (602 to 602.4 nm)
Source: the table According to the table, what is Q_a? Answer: 0.97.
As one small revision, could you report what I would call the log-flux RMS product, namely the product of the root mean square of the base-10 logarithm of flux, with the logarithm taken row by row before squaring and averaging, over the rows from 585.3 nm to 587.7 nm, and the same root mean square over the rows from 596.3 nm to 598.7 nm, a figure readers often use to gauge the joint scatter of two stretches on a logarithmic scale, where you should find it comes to 1.97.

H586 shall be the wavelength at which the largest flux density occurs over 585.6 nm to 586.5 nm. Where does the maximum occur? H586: 586.00 nm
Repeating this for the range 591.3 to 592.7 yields 591.70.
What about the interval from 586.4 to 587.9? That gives 587.05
